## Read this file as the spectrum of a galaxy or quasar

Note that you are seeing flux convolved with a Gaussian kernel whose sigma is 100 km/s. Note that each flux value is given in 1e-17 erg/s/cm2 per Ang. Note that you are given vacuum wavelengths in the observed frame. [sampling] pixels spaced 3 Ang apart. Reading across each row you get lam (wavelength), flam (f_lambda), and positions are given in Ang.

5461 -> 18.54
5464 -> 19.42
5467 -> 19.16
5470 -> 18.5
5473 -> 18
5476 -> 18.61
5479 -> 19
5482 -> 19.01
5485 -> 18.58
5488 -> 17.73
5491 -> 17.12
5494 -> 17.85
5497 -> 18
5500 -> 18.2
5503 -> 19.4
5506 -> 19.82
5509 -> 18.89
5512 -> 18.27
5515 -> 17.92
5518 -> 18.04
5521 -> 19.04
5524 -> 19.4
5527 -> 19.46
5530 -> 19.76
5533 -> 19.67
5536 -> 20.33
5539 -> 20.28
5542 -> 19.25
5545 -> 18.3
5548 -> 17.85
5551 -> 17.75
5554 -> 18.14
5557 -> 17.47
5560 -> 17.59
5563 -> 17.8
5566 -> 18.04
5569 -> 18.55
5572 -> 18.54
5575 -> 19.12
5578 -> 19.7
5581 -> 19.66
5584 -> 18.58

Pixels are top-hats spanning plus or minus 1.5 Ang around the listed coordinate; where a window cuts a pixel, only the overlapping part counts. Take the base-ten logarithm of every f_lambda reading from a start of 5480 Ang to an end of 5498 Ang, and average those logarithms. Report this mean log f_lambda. 1.26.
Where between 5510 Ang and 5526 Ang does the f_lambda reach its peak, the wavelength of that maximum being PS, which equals 5524 Ang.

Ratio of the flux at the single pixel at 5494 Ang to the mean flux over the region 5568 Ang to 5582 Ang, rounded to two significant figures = 0.93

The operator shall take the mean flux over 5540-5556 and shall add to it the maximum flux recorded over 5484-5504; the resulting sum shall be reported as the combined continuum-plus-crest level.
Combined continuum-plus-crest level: 37.7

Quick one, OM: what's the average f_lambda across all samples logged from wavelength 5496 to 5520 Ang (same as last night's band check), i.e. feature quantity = 18.6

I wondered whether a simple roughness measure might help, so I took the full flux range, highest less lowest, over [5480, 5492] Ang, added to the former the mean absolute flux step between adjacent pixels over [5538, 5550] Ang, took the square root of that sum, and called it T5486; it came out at 1.6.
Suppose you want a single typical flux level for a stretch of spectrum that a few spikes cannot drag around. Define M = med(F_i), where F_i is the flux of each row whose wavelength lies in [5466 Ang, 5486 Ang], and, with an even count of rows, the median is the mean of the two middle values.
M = 18.6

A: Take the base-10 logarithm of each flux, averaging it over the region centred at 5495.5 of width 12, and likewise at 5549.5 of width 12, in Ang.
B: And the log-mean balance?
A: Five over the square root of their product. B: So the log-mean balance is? 3.99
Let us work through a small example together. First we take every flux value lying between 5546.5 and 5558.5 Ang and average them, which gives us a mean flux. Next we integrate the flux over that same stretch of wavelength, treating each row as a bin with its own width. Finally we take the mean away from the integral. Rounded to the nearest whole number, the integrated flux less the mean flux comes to 196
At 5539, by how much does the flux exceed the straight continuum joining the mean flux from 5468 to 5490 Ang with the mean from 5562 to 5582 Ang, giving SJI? 1.6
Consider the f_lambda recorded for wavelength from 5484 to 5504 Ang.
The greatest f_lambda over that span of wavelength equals 19.4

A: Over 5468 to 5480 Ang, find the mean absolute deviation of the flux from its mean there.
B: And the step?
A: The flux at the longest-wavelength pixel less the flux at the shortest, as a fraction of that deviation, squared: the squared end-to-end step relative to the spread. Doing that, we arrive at 3.2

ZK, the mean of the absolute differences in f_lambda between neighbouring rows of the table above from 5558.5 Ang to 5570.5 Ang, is 0.32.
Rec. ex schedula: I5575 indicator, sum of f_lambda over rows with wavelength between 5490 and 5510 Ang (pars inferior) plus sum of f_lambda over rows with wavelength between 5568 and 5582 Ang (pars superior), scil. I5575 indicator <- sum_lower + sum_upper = 225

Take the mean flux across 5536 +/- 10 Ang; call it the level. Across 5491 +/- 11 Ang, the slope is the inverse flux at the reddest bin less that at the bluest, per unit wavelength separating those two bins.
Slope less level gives -19.6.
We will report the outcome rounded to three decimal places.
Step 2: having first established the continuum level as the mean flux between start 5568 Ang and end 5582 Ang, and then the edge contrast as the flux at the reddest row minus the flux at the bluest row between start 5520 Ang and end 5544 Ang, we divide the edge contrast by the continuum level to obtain 0.011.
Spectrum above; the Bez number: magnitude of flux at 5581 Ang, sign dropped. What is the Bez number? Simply 19.7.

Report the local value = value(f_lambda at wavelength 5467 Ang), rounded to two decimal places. 19.16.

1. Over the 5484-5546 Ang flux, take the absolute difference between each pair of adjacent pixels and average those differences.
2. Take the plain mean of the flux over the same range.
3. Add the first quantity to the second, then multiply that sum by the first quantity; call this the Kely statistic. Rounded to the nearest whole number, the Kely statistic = 10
